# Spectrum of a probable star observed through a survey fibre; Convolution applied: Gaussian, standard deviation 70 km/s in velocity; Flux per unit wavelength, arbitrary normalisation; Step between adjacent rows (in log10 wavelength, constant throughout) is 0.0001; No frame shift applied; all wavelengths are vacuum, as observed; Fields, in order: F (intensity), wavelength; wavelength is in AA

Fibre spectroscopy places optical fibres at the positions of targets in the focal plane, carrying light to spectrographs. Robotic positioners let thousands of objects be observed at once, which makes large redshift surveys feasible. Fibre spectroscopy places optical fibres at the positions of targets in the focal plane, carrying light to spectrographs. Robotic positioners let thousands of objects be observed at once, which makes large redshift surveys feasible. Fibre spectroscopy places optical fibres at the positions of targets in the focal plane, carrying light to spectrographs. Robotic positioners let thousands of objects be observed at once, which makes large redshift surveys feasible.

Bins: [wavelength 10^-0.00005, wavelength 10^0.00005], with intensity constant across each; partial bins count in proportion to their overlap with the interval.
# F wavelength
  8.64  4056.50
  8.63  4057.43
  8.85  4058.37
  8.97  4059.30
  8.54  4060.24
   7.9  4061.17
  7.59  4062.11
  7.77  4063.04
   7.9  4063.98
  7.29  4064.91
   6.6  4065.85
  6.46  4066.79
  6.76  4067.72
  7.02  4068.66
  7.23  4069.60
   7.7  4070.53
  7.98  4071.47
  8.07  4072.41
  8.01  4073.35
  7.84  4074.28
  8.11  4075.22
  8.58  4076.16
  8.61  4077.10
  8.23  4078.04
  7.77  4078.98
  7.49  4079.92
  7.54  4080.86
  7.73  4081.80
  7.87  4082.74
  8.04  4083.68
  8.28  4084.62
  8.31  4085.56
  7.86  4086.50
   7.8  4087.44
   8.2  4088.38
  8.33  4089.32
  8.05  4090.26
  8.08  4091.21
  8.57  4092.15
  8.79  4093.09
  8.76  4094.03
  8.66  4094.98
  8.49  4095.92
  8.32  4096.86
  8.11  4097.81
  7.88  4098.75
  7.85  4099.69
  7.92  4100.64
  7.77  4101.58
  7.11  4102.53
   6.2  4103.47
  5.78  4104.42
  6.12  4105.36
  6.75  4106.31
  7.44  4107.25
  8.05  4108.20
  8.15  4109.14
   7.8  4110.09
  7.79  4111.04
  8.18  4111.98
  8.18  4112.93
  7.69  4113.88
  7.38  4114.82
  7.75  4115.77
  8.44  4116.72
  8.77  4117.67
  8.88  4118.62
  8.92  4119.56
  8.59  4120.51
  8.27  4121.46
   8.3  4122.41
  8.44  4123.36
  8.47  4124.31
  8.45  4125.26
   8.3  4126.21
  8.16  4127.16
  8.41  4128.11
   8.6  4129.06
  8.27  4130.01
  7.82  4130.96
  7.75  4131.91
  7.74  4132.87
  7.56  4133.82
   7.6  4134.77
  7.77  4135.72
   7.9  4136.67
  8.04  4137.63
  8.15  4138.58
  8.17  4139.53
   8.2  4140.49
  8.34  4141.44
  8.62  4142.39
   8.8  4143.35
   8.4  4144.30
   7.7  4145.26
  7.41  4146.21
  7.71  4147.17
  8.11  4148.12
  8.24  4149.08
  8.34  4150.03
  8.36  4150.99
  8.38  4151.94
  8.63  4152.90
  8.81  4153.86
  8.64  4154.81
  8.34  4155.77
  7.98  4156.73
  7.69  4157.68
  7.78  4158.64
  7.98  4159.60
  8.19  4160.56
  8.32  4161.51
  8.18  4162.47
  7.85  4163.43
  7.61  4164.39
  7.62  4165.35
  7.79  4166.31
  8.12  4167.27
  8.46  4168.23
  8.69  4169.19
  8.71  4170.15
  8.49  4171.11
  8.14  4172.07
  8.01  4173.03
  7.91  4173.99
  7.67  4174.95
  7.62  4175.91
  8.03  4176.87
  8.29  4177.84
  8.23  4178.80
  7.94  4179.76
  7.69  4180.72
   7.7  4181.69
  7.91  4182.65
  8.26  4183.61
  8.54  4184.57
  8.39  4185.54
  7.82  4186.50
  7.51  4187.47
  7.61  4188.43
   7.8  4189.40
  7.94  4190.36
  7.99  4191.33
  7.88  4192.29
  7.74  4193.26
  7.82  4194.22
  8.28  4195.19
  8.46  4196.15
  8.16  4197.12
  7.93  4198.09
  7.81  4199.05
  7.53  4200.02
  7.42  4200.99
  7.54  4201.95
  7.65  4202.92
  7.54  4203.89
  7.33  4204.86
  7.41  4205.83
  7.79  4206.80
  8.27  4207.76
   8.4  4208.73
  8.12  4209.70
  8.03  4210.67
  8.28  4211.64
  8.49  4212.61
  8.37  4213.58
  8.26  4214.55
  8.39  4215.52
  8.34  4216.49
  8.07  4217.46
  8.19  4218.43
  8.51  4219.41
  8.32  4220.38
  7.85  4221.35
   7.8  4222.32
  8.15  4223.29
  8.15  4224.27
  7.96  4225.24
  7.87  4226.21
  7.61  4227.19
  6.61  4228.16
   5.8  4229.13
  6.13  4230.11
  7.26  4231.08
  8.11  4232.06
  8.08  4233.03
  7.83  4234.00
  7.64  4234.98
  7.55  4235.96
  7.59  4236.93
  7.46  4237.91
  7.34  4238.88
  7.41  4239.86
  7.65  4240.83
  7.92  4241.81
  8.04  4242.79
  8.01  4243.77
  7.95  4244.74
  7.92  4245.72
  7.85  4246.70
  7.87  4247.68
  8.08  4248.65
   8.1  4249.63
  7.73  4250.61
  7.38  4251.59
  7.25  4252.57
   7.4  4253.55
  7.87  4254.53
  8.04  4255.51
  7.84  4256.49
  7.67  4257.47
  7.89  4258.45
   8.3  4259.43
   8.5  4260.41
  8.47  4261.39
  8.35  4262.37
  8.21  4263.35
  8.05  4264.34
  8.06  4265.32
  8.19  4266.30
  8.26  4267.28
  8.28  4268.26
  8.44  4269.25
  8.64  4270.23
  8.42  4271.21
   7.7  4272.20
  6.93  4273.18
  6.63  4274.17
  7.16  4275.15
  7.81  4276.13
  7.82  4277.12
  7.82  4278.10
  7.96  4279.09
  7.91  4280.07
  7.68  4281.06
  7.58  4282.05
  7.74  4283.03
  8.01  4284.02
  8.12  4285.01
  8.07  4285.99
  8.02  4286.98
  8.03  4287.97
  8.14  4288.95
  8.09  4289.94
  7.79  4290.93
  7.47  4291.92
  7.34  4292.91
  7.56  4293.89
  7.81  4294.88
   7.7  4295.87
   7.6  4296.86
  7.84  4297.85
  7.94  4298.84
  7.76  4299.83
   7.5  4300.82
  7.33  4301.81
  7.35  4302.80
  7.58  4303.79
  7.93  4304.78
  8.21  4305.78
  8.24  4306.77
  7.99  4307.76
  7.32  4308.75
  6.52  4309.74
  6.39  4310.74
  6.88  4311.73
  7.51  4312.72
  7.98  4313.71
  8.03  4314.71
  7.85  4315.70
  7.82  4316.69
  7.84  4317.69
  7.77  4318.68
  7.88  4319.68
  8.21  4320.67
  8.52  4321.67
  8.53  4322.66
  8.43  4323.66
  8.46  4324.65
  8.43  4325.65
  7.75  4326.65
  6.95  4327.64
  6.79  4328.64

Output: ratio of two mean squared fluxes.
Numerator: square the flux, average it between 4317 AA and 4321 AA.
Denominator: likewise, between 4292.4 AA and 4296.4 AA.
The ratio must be 1.1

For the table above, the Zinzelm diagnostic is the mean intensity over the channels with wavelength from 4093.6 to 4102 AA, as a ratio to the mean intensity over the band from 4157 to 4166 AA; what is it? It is 1.04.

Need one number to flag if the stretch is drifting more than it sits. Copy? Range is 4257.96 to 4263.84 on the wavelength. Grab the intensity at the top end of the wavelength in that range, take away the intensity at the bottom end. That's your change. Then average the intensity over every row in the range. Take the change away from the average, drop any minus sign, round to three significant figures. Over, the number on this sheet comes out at 7.97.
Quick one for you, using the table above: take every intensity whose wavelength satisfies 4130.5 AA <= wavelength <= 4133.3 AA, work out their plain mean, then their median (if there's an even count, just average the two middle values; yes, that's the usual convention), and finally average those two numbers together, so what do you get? 7.8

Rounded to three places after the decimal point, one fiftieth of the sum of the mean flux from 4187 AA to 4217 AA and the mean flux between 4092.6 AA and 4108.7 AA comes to 0.312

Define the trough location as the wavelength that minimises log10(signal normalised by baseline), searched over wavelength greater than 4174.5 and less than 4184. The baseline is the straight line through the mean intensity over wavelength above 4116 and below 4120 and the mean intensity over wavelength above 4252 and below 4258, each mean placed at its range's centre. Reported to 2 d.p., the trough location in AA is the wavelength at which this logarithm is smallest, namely 4175.91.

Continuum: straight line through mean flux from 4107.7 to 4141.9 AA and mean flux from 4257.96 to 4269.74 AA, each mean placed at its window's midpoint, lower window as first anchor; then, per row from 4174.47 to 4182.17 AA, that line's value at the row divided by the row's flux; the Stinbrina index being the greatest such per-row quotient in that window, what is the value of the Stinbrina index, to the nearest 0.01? 1.07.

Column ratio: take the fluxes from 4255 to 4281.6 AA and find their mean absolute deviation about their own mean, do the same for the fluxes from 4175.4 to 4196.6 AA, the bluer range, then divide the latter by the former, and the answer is 0.7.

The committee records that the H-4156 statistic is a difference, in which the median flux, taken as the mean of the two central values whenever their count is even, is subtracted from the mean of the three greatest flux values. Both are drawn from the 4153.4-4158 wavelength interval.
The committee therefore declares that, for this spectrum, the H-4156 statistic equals 0.26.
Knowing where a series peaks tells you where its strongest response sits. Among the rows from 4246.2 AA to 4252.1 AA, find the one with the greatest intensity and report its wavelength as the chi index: 4249.63 AA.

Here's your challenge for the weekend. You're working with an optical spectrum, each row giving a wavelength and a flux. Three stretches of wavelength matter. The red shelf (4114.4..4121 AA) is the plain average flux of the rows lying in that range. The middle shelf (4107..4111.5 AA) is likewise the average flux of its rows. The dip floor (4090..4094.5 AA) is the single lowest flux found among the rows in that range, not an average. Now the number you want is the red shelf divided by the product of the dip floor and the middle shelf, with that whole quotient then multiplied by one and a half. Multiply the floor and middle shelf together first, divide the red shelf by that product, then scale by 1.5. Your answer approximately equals 0.199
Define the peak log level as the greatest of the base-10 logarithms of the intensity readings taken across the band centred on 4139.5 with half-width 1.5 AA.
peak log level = 0.914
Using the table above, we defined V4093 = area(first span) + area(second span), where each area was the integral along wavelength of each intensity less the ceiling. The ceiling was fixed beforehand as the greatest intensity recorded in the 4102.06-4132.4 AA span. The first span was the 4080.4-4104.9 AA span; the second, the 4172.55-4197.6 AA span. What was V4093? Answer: -48.0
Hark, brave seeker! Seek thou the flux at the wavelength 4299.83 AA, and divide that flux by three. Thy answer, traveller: 2.59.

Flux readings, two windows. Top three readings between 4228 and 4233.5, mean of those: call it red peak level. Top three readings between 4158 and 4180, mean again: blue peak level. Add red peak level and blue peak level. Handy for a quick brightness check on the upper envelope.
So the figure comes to 16.4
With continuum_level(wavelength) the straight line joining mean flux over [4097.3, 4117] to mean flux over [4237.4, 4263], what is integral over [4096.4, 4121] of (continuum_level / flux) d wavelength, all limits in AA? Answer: 24.2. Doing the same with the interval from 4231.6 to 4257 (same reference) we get 25.7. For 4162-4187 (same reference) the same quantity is 23.9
